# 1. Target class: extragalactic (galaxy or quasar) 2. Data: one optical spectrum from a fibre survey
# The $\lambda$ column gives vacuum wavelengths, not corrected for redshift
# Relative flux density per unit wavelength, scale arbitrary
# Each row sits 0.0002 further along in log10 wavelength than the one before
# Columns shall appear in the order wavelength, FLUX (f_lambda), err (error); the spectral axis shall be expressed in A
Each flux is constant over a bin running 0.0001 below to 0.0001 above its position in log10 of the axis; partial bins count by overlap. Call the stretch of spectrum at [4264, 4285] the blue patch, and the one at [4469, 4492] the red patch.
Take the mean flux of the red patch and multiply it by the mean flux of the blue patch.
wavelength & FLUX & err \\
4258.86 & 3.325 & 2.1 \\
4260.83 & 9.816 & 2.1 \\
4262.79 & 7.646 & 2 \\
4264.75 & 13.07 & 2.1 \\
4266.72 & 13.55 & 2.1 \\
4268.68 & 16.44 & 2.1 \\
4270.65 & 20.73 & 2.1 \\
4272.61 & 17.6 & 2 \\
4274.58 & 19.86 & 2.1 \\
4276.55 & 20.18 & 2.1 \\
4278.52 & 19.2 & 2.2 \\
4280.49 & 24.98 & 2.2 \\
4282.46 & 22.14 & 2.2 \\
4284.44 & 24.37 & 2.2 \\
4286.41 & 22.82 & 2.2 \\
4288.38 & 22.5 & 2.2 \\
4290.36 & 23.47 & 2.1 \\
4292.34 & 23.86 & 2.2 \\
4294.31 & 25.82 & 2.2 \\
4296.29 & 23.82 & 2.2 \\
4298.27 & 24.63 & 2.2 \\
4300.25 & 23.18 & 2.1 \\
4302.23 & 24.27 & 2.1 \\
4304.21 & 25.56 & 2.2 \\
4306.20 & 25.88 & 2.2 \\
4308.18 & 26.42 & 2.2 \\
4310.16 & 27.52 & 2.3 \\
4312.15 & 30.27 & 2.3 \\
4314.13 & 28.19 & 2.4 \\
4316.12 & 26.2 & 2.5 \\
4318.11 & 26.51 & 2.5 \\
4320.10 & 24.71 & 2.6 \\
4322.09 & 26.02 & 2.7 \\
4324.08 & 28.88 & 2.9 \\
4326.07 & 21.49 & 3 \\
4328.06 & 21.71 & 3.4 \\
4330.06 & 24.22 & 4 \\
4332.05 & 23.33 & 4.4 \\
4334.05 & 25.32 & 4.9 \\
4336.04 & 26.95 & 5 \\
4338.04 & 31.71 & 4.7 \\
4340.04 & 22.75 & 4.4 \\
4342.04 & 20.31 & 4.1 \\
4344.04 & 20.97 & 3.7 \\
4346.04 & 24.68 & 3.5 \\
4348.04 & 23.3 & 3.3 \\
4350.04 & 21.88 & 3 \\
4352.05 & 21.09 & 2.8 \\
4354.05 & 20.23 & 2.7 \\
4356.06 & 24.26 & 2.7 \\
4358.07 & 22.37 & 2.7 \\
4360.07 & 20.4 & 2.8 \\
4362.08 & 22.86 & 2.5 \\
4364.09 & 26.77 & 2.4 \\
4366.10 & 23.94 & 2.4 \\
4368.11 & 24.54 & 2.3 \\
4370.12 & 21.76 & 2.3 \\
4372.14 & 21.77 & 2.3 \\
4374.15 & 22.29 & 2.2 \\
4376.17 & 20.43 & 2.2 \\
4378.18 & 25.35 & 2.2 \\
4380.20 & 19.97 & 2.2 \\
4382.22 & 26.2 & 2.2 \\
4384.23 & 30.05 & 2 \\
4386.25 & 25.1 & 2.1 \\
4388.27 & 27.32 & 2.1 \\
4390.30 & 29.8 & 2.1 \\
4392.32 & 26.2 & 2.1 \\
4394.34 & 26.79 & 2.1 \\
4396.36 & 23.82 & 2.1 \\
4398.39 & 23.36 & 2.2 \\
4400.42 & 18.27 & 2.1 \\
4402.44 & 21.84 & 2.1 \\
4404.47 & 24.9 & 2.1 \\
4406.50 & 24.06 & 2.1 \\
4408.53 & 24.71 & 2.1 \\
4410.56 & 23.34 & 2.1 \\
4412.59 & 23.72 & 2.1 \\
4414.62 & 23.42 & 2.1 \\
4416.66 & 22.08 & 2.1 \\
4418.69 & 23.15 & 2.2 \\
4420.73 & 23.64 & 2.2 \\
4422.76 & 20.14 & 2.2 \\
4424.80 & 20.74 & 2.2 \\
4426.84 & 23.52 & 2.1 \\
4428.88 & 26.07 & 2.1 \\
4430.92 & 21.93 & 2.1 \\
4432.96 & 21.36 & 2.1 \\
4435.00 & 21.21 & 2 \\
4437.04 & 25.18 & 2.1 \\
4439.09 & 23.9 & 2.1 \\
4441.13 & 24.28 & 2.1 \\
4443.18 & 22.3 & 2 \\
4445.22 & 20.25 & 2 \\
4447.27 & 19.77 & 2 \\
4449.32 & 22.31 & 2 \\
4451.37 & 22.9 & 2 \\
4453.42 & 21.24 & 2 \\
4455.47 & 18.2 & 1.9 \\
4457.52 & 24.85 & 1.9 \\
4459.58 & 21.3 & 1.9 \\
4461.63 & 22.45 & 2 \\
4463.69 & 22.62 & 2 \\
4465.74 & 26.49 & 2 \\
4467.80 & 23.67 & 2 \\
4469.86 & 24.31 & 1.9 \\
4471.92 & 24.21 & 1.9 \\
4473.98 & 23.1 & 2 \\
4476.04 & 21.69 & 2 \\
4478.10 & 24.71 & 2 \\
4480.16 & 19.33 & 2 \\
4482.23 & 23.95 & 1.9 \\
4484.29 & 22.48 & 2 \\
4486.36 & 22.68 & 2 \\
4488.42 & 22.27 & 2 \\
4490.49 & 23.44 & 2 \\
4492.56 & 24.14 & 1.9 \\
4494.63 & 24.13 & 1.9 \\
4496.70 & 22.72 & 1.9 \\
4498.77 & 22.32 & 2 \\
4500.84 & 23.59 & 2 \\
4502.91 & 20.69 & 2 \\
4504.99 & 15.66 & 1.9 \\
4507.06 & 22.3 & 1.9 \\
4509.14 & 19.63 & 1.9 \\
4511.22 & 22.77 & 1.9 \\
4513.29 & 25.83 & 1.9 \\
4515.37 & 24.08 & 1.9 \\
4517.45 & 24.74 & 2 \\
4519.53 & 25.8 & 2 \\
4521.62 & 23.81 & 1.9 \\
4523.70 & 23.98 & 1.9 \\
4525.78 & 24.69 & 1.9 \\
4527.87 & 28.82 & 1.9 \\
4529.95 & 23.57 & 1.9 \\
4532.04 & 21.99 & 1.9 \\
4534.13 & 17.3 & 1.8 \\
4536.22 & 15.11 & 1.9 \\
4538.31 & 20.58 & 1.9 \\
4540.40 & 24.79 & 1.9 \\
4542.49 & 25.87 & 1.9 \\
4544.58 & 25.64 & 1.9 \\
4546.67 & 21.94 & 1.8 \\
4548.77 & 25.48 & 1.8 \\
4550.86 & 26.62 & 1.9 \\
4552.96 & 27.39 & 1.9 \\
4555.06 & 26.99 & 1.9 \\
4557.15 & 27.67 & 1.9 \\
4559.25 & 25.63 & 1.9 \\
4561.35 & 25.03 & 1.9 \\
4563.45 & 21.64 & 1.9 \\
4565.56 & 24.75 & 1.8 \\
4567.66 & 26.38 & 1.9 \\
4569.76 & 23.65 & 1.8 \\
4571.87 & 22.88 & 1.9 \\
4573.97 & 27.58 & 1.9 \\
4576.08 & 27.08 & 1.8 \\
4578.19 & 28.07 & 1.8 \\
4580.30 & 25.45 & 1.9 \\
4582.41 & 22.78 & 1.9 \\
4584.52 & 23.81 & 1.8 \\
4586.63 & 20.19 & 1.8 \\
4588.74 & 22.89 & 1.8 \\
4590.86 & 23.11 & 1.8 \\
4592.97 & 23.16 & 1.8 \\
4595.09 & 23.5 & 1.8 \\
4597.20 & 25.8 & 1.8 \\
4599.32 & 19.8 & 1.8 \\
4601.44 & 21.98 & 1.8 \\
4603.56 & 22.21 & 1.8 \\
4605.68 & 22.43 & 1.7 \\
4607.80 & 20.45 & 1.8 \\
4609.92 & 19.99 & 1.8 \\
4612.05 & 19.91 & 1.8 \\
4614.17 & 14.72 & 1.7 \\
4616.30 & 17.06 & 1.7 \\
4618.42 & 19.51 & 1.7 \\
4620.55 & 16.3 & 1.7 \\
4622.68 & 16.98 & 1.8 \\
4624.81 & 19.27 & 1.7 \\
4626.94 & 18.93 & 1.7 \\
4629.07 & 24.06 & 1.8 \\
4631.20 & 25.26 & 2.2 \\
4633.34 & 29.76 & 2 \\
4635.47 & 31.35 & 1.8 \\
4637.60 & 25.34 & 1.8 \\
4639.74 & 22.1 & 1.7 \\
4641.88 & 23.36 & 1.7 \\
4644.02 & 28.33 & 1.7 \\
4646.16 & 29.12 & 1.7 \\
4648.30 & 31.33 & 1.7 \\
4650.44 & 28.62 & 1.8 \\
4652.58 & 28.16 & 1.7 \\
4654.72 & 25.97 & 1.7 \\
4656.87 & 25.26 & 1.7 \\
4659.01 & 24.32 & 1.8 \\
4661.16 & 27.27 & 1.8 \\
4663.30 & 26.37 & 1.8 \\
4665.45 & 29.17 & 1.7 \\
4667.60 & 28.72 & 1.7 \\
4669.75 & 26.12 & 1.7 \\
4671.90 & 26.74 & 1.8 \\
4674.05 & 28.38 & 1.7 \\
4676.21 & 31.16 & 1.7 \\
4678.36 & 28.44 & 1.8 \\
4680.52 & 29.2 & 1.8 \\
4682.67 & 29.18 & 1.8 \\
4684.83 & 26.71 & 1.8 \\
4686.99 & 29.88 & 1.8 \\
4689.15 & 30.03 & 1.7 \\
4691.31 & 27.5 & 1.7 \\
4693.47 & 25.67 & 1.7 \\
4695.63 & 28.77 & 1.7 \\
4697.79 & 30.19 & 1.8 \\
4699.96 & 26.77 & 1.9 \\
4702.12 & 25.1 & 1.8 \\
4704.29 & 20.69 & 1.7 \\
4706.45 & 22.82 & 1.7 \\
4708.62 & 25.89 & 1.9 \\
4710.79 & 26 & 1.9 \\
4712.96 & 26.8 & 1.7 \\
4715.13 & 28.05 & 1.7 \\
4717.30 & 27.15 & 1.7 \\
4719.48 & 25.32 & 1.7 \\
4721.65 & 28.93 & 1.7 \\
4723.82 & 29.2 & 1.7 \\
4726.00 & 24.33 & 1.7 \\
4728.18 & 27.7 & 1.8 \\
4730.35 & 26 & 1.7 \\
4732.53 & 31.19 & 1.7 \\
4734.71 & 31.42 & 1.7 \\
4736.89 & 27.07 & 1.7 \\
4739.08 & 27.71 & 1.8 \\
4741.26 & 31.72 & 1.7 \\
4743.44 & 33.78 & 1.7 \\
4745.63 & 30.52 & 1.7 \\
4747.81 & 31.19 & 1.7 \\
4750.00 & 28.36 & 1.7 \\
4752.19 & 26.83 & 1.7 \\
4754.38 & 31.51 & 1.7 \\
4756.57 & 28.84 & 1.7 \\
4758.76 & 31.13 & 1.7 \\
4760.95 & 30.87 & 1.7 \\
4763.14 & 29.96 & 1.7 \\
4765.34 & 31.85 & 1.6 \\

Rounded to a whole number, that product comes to 442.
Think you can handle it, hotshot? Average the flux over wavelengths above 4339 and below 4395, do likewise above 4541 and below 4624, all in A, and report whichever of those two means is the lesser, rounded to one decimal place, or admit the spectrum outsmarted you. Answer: 23.1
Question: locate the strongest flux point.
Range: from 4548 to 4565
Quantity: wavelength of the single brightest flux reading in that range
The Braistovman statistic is 4557.15 A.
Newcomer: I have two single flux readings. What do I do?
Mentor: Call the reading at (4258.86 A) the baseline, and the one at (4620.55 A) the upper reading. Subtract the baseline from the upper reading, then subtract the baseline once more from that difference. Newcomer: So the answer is 10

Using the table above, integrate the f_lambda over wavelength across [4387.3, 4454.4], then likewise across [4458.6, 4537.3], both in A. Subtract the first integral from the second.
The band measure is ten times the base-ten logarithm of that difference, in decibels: 23.7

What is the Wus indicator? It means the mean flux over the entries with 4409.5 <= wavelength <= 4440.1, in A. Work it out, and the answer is 22.9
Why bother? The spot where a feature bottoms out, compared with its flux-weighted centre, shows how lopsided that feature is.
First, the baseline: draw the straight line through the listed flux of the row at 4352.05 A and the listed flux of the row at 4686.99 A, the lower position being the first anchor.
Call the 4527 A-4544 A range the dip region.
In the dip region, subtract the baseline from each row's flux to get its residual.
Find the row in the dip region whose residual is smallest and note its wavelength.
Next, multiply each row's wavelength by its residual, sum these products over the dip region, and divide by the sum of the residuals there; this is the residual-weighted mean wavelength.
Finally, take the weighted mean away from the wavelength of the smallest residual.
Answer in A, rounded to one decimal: 0.1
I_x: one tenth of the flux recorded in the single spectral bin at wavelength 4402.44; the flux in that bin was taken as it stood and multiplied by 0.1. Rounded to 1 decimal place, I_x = 2.2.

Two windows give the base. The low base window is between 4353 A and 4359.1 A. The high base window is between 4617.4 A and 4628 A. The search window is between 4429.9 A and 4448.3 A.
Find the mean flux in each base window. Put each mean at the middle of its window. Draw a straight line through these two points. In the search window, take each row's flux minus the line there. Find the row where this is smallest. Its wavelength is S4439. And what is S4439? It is 4447.27 A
